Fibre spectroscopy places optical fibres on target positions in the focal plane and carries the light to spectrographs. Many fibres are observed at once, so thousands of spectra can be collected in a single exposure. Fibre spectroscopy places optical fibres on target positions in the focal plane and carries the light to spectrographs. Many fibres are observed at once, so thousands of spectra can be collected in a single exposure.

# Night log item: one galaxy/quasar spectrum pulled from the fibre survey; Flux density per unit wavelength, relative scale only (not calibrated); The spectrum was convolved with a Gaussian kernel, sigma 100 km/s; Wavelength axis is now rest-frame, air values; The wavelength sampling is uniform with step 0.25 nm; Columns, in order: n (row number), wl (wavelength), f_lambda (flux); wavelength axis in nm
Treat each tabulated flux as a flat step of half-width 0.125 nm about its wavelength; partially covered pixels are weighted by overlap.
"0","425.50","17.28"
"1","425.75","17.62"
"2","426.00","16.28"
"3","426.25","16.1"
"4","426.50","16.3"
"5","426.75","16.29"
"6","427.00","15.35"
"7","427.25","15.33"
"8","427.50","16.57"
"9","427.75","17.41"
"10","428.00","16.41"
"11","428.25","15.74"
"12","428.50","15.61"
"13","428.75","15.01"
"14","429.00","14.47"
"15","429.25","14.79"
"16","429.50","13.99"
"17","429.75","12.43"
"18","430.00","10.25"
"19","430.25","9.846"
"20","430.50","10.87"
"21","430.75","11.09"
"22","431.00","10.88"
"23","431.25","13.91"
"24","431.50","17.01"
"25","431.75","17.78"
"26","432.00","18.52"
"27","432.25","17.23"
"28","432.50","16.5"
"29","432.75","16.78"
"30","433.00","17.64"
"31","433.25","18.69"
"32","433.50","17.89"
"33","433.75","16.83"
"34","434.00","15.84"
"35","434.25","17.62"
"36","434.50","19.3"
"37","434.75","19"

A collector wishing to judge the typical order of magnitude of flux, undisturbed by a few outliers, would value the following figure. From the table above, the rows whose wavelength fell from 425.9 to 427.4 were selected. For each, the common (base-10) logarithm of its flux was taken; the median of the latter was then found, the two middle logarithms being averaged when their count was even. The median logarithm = 1.21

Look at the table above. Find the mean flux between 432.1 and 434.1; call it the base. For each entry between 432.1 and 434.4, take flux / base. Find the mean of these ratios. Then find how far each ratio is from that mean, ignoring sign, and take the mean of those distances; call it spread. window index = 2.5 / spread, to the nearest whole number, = 66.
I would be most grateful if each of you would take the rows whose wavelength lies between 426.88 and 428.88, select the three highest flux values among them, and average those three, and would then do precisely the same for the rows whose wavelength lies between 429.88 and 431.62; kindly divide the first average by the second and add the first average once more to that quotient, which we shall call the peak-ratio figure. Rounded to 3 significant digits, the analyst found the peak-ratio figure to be 18.0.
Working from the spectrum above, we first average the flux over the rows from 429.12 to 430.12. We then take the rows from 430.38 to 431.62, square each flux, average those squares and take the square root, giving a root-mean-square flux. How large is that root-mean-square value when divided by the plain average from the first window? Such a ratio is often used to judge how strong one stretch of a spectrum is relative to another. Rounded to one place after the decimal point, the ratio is 1.0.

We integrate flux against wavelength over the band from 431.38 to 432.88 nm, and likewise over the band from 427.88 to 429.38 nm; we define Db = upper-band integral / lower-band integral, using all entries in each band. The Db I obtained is 1.13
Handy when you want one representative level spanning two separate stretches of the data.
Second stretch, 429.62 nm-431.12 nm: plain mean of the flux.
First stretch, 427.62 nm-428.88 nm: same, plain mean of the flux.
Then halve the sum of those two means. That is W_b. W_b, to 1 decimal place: 13.5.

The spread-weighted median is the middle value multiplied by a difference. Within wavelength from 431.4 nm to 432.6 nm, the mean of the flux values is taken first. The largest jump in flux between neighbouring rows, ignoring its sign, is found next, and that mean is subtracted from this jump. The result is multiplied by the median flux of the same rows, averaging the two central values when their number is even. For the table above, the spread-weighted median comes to -278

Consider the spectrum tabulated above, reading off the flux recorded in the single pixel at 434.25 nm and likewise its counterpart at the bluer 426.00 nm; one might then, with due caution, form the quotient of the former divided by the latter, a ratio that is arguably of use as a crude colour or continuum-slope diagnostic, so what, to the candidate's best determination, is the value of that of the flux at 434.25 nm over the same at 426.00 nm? 1.08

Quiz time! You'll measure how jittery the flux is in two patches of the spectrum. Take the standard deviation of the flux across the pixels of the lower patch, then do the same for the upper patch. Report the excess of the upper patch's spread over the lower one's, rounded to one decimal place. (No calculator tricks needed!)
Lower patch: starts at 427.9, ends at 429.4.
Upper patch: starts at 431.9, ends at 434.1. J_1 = 0.2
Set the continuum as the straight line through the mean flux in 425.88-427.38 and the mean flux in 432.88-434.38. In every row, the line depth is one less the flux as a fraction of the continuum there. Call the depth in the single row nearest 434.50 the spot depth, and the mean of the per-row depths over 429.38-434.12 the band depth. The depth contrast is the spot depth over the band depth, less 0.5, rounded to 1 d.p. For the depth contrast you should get -1.3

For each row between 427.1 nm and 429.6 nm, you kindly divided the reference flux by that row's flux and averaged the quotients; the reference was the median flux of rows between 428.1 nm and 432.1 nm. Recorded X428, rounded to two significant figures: 0.92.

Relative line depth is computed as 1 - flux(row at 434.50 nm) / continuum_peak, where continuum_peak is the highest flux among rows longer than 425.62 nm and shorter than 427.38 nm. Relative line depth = -0.10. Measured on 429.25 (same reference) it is 0.16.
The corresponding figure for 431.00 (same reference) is 0.38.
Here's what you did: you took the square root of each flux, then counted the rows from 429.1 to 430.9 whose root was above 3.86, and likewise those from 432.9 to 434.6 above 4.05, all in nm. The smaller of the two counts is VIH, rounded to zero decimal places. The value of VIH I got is 0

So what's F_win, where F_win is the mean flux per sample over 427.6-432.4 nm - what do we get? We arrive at 14.4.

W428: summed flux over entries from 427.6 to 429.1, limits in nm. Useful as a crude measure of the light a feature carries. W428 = 95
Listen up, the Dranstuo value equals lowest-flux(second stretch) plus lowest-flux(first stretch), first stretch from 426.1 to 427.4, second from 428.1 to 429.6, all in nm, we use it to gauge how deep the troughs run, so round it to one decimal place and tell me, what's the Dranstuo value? 29.3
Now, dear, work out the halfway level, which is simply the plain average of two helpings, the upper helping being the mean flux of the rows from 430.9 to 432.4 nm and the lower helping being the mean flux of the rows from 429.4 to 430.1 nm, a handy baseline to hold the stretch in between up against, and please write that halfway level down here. 14.1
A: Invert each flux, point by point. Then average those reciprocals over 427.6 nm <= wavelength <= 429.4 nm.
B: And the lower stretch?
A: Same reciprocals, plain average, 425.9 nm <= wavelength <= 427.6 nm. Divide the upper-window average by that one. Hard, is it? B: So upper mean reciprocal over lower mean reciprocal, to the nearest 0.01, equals 1.03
